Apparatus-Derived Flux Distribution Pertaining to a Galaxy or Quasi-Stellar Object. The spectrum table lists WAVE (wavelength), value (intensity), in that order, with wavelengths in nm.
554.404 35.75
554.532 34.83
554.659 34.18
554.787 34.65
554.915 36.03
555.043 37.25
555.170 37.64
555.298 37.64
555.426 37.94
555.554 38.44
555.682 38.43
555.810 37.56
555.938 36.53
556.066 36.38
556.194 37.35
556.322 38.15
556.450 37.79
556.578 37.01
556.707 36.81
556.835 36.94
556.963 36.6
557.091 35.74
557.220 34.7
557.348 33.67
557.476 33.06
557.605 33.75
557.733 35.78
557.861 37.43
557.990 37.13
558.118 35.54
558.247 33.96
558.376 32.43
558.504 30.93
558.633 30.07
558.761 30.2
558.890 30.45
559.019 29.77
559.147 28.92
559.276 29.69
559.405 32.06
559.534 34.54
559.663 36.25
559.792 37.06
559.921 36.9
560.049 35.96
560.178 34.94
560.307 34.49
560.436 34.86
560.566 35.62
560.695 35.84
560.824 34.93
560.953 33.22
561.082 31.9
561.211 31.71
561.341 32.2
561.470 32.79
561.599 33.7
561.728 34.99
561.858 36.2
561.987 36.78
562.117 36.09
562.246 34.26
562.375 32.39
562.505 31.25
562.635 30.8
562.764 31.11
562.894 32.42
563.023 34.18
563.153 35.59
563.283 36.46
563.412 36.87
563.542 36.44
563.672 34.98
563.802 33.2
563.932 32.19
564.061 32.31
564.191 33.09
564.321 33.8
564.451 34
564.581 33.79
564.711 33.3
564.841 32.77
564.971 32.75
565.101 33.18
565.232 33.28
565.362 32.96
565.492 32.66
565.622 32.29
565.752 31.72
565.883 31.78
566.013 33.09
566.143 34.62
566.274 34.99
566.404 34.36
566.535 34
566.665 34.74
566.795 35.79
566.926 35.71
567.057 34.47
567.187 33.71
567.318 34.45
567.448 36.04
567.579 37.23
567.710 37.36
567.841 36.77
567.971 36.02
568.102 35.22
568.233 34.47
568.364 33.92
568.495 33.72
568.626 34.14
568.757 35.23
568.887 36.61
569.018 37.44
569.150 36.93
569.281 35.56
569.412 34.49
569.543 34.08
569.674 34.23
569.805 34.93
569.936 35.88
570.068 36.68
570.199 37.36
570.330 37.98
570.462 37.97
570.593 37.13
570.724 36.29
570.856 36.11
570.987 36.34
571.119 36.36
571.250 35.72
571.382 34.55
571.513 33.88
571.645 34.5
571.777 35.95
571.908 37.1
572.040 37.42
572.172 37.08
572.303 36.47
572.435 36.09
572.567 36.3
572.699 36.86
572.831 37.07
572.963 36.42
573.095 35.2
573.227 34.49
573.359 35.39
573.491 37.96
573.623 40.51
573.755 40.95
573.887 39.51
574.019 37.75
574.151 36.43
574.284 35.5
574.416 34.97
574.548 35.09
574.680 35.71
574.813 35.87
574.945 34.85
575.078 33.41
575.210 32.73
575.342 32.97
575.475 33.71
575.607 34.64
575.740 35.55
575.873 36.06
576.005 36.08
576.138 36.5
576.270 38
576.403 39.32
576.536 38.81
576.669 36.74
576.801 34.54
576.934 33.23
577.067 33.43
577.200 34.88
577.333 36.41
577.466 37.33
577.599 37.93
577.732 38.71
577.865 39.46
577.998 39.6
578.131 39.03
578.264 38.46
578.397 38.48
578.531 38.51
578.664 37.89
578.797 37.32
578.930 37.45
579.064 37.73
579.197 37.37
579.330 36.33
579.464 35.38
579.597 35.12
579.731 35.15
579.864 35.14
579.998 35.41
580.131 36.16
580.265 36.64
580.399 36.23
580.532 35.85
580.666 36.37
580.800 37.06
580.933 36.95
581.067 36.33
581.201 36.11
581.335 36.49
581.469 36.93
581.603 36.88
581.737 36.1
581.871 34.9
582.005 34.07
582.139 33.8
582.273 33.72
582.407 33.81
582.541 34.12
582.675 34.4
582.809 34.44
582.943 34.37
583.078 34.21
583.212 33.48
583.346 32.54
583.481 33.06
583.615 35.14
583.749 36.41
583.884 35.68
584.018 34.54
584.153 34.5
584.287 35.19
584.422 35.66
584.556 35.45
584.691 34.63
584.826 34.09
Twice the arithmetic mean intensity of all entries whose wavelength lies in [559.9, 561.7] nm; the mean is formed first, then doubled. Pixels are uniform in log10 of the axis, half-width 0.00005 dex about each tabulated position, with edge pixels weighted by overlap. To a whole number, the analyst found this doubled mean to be 68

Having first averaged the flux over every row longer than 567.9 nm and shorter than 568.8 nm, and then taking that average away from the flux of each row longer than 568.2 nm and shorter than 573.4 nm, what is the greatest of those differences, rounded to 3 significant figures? 3.31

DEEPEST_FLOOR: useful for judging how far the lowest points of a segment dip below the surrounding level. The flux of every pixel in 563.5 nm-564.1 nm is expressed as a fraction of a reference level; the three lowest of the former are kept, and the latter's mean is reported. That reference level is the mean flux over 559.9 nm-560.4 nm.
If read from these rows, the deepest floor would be 0.92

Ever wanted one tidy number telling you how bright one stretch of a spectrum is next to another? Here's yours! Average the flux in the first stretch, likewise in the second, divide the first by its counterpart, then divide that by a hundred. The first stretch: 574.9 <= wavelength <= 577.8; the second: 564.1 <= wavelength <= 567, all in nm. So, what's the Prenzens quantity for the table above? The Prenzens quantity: 0.0106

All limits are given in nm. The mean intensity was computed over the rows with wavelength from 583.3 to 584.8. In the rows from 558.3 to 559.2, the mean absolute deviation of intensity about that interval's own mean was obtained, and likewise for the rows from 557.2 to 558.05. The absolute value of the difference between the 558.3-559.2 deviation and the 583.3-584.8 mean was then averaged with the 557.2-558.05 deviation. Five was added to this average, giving 22.8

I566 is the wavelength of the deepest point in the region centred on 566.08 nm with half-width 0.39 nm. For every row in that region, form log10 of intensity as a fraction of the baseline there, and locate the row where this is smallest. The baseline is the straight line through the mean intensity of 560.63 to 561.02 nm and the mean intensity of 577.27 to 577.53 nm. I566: 565.752 nm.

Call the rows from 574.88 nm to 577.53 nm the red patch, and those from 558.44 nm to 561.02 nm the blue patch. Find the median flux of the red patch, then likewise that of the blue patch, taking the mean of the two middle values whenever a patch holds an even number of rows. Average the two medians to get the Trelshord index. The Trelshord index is 34.9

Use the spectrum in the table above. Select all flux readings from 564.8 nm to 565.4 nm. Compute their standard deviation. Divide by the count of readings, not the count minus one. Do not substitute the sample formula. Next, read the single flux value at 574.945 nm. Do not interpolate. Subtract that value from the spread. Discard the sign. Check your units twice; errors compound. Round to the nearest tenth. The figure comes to 34.6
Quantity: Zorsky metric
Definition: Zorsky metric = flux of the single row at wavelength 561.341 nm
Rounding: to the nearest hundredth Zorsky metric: 32.20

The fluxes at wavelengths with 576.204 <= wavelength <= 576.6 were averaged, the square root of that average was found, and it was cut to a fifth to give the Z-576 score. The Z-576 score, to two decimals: 1.24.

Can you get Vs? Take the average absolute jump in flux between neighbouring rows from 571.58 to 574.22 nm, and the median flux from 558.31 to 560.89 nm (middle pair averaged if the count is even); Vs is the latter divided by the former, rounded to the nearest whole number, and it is 35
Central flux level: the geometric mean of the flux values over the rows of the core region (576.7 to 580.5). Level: 36.7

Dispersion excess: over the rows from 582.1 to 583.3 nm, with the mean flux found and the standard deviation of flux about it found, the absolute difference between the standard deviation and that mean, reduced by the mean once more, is -0.3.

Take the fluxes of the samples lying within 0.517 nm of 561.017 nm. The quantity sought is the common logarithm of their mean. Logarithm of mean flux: 1.53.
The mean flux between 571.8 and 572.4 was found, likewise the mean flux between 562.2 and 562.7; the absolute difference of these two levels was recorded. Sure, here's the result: 4.8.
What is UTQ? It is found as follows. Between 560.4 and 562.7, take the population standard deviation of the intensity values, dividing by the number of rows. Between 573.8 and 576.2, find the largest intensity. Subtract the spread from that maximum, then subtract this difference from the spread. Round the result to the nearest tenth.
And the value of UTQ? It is -35.8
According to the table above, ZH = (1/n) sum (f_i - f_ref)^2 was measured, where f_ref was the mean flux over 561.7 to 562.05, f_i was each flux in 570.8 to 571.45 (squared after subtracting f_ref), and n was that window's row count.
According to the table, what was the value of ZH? 0.5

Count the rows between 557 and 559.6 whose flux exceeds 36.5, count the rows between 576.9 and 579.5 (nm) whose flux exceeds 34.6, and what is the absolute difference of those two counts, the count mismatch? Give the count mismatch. 16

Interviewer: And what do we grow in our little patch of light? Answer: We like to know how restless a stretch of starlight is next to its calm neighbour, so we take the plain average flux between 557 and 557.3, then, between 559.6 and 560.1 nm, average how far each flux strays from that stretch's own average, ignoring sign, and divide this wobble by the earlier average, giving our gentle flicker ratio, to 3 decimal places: 0.012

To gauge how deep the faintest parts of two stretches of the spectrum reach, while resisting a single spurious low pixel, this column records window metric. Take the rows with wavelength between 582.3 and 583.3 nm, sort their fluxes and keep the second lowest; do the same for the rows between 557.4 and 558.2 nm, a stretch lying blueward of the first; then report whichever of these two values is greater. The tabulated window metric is 33.8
